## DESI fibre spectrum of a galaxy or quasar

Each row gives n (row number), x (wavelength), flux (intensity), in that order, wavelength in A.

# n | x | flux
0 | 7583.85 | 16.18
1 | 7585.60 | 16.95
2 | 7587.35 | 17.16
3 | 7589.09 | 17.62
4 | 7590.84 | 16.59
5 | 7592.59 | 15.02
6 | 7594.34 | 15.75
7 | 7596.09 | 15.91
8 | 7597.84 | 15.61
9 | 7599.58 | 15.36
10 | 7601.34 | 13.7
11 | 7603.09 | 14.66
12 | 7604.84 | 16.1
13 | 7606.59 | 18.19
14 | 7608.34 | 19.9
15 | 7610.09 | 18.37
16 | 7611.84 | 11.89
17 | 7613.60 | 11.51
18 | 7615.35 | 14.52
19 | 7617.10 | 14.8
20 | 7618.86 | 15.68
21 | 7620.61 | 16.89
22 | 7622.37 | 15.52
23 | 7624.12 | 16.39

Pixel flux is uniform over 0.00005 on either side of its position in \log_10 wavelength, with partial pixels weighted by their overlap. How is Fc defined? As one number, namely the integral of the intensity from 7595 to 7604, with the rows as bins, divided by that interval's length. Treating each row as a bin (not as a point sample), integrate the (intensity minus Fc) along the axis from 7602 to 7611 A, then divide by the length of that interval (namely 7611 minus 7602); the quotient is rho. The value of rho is 2.3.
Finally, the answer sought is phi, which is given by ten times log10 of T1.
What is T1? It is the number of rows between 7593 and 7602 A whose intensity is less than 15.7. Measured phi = 4.8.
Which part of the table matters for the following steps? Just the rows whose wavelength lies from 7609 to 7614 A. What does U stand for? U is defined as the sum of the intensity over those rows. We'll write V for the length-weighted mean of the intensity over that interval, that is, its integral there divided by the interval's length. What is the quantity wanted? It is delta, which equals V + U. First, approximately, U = 41.8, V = 14.4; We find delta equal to 56.2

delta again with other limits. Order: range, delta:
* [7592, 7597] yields 62.3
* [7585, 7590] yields 69.0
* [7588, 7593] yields 65.8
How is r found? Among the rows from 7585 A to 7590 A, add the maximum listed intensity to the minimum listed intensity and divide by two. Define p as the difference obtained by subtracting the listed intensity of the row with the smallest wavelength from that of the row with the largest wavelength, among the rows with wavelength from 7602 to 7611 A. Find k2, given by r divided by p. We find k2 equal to 5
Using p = 3.7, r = 17.3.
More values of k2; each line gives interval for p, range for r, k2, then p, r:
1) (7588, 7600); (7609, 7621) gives -7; -2.3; 14.9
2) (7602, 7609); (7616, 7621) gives 3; 5.2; 15.8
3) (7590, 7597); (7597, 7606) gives -22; -0.7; 14.9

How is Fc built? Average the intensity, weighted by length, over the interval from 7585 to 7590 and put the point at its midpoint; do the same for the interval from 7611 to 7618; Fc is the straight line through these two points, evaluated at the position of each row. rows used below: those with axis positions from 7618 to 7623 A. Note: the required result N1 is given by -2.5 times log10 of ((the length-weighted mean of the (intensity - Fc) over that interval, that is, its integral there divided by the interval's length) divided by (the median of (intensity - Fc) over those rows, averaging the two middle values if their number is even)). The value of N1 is -0.1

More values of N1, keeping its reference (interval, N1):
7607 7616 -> -0.2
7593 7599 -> -1.3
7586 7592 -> 1.7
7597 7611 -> -1.0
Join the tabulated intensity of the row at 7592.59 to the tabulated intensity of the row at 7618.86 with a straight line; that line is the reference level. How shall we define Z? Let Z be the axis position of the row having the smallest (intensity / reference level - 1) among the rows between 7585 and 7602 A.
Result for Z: 7601.34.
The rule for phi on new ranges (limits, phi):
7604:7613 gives 0.0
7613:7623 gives 7.0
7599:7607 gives 4.8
